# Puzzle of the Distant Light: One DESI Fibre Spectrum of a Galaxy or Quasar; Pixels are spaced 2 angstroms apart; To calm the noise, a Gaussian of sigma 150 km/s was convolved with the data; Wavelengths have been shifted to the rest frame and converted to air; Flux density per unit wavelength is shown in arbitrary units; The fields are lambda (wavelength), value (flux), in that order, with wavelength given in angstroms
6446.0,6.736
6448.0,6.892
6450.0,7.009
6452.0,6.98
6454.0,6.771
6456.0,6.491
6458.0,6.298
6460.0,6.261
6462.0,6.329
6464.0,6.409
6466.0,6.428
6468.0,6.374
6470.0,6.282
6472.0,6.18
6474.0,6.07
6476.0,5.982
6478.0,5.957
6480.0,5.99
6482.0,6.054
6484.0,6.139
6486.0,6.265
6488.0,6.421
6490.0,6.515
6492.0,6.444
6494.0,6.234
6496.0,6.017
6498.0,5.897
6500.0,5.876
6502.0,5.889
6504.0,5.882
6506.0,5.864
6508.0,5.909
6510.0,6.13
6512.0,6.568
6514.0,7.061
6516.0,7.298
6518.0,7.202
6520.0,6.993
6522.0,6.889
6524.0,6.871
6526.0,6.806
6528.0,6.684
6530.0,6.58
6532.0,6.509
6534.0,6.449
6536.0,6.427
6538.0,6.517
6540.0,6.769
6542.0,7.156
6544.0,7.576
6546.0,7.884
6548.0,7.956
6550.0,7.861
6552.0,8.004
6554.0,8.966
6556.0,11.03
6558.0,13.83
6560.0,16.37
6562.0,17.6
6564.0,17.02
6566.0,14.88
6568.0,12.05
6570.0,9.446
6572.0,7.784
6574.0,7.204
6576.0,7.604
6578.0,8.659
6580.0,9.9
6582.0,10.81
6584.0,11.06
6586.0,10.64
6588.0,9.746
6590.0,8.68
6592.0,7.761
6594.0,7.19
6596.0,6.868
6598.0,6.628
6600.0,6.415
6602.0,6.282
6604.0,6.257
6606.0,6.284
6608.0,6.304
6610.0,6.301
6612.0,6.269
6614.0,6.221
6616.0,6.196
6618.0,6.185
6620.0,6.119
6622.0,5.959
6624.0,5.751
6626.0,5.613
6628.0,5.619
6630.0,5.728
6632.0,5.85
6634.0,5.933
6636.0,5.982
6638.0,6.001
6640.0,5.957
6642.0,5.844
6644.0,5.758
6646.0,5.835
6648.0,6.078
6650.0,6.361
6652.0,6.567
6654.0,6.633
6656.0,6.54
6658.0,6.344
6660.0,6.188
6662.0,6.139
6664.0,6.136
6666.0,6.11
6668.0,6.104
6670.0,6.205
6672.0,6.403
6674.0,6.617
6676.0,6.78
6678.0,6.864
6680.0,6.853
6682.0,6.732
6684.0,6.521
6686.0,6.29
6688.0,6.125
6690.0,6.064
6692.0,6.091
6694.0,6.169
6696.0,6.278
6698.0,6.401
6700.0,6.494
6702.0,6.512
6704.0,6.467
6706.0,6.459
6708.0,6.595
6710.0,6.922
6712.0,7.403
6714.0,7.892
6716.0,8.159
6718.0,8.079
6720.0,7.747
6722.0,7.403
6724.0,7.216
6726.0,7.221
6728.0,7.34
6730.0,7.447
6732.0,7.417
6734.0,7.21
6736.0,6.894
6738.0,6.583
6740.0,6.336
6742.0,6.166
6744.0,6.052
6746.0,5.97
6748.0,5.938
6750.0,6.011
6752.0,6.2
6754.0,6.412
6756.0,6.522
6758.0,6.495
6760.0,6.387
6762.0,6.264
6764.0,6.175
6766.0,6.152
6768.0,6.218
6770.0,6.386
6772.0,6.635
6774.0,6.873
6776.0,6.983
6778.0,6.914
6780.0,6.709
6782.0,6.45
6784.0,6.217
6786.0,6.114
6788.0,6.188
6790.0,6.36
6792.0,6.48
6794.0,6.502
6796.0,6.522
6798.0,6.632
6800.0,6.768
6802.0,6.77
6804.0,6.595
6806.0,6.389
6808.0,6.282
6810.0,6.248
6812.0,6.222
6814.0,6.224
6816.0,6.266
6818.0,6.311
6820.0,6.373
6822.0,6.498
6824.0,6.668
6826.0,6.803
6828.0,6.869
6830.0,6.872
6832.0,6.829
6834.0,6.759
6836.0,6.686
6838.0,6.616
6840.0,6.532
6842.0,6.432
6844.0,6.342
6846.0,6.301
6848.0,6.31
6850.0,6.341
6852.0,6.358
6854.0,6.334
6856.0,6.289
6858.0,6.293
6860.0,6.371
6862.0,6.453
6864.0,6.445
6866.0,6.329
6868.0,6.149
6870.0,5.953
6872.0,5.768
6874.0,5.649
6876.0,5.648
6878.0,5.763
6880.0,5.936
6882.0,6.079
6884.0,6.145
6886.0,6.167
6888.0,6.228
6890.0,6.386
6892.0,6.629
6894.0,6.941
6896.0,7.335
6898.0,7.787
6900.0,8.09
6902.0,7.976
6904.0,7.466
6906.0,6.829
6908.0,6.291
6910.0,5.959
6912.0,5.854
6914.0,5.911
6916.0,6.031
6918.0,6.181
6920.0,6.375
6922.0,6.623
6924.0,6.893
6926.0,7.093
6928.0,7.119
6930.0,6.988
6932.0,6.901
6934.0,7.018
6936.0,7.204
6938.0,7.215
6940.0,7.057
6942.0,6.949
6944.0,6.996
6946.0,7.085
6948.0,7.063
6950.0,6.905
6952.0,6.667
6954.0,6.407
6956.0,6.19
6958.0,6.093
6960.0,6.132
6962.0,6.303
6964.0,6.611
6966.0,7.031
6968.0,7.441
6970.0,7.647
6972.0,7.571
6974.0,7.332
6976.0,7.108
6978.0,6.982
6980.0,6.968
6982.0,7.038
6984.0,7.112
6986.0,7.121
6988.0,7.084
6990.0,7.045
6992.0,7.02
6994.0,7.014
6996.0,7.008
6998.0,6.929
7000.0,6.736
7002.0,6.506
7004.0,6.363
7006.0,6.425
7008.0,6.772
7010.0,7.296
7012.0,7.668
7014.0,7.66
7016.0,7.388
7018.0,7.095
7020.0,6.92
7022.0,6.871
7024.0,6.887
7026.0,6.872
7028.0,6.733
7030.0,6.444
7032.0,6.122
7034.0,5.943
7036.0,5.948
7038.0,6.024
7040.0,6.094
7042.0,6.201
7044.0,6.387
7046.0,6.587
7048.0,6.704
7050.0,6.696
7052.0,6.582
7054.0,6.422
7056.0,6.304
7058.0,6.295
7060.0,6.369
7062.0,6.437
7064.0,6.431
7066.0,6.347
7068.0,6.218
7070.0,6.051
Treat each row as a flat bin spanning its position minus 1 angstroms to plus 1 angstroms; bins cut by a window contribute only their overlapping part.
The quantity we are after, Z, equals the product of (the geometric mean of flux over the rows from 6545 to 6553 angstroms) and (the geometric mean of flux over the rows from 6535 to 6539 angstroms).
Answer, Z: 51.3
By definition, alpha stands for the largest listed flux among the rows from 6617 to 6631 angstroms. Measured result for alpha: 6.185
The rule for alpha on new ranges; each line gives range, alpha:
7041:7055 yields 6.704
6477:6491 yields 6.515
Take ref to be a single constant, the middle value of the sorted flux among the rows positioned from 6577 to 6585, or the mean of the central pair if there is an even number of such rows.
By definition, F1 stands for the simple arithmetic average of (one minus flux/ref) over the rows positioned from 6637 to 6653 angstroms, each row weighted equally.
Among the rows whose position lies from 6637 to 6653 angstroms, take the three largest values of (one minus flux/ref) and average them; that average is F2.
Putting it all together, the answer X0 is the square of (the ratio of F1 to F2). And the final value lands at 0.898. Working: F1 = 0.42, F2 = 0.44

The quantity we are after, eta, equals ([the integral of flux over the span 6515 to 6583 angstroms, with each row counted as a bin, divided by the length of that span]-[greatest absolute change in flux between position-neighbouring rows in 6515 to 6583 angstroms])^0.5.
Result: 2.49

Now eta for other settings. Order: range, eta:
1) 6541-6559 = 2.47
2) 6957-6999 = 2.56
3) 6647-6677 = 2.46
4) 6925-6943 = 2.62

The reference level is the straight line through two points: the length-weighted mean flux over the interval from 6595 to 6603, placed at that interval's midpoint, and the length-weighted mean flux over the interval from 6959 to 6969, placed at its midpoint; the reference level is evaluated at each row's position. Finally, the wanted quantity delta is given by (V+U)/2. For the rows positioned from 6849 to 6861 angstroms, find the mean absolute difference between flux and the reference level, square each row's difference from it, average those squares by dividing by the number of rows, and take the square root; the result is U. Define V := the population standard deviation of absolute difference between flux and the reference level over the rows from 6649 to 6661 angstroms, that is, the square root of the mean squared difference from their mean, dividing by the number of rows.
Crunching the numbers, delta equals 0.08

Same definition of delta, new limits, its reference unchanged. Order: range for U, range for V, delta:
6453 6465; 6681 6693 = 0.13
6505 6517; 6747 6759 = 0.23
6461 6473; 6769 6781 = 0.10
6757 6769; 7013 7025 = 0.21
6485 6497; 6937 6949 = 0.12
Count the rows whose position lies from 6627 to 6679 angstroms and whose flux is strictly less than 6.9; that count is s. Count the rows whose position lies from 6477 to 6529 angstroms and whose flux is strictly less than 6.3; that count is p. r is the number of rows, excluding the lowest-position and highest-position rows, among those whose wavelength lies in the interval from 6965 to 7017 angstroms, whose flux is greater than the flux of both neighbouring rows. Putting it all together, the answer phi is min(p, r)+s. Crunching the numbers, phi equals 29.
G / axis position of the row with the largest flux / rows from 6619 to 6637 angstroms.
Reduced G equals 6620.0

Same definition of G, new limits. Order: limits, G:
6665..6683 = 6678.0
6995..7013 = 7012.0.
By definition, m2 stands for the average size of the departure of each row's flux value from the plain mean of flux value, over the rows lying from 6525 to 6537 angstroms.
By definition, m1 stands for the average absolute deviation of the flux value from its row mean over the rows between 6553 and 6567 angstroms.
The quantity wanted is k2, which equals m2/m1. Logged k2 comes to 0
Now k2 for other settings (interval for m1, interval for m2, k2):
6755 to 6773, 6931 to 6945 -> 1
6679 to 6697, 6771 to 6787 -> 1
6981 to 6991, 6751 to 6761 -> 3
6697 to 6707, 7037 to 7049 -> 8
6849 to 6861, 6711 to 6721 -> 8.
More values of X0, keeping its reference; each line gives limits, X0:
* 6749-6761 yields 0.934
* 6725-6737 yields 0.912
